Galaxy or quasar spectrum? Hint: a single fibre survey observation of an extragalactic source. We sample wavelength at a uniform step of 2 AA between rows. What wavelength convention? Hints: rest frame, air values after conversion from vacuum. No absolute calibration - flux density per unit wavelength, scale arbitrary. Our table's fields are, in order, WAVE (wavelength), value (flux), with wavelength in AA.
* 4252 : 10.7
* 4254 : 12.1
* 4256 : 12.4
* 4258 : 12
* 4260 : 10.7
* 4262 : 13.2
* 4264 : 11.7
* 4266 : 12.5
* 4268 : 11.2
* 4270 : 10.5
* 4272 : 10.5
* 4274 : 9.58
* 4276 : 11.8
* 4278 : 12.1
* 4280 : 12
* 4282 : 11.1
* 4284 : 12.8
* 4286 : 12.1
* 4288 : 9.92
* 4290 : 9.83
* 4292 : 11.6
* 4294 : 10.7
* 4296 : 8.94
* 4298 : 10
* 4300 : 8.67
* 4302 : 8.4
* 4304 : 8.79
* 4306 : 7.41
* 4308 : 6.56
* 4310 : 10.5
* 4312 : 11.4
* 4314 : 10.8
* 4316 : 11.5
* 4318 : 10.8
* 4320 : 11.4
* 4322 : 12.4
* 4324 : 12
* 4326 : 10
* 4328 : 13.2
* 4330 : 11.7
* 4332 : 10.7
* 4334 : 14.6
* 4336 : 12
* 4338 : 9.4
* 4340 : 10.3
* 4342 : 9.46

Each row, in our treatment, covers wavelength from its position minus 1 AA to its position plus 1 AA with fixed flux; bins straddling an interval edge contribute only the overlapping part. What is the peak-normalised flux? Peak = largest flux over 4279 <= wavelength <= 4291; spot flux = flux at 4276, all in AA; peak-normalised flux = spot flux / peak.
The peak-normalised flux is 0.92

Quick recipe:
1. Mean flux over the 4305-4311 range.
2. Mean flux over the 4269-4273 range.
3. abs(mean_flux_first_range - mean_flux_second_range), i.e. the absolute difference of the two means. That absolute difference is 2.3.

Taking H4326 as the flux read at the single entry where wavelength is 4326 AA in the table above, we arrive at 10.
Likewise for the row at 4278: 12.1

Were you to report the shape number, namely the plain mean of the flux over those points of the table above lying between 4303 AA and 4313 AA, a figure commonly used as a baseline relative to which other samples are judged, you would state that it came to 8.9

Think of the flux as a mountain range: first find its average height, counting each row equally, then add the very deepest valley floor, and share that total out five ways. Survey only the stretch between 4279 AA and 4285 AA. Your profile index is 4.6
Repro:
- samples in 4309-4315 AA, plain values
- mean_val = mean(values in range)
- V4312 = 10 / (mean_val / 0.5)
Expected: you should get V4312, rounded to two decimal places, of 0.46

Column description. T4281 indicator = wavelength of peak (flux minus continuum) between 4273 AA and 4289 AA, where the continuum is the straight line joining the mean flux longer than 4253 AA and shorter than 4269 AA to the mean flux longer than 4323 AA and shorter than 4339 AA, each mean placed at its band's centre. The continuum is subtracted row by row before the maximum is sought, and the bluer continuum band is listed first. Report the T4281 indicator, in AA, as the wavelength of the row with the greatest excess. 4284 AA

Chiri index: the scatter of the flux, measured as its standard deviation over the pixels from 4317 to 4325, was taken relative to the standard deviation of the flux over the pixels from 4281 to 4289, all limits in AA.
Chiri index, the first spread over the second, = 0.6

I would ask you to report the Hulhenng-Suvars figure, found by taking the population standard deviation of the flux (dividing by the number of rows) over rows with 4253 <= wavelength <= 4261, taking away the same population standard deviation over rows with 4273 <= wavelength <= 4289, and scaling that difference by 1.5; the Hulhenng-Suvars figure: -0.62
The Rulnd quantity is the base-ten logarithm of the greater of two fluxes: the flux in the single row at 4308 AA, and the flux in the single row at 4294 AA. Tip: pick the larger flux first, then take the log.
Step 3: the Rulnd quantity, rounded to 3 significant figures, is 1.03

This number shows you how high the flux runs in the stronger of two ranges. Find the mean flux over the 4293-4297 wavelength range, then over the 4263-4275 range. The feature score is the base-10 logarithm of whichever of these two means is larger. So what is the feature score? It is 1.041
